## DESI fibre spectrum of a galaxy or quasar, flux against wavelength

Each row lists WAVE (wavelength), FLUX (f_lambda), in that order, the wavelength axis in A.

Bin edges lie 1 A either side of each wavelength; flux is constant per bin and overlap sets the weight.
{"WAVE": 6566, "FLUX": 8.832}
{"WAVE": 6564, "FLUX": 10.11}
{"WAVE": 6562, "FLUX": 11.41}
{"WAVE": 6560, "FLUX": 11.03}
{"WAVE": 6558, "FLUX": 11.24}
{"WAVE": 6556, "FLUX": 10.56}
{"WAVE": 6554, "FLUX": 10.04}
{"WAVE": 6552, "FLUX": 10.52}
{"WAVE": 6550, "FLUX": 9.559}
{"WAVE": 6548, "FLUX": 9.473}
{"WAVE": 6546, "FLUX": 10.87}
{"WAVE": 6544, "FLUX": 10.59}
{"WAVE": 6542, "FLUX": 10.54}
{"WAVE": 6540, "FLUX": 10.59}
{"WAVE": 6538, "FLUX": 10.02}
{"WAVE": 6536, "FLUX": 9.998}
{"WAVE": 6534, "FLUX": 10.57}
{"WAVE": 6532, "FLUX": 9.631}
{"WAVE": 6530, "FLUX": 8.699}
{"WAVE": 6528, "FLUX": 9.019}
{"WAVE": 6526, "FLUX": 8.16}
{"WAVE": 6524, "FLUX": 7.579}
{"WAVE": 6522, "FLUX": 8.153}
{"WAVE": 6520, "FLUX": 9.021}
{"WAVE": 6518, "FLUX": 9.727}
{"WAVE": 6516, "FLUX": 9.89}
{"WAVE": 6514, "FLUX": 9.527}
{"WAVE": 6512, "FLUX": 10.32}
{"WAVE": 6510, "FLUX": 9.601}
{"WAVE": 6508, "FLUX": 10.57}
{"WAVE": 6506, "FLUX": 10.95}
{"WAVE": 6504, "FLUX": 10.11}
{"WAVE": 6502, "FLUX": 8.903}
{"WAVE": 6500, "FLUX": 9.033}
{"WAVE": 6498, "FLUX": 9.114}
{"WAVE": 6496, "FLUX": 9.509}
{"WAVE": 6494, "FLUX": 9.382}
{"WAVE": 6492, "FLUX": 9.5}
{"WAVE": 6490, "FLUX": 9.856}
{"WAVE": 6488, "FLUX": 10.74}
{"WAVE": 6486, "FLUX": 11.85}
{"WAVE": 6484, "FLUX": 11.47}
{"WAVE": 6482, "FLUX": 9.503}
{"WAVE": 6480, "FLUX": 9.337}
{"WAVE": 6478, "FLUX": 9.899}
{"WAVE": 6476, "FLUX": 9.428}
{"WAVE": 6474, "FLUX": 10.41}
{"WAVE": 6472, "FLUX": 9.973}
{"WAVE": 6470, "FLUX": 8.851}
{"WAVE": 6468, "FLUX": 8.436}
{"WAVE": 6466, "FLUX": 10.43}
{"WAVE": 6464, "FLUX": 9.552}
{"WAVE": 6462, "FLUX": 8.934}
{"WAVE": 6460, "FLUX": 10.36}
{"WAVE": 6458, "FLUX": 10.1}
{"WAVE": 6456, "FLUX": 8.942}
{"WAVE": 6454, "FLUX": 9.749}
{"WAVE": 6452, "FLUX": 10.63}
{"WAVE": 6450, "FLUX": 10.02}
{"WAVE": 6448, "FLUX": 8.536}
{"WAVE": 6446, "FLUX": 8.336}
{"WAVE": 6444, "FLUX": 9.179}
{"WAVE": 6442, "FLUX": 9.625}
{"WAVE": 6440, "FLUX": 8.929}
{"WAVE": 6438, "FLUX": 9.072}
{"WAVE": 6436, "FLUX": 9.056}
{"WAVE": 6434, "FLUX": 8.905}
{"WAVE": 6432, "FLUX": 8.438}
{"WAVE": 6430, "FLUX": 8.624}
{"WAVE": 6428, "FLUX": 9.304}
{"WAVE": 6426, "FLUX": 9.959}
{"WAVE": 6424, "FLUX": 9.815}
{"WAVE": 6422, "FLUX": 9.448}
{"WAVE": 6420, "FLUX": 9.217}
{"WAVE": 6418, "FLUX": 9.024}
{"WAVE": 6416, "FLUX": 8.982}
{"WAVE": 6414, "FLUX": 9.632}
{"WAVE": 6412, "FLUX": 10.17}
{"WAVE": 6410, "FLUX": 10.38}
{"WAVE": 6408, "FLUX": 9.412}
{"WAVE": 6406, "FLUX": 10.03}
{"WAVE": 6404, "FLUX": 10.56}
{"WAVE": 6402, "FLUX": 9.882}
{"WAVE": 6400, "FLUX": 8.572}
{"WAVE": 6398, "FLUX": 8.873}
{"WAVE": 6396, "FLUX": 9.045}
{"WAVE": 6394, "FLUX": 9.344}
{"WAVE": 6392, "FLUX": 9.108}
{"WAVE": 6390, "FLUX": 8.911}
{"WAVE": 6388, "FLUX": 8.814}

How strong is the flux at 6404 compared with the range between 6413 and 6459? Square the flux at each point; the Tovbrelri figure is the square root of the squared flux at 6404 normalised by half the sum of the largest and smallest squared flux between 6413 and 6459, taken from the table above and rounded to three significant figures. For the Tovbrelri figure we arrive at 1.11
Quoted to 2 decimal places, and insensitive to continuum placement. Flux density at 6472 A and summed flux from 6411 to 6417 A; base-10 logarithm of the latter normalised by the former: 0.46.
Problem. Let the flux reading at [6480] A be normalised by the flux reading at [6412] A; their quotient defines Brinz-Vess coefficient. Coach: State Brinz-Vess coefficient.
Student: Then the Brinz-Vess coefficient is 0.92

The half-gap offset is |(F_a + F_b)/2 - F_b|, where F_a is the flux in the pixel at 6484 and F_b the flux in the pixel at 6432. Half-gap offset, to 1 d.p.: 1.5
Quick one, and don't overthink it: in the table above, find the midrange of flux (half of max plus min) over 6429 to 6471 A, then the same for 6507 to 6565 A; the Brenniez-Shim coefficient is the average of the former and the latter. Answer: 9.5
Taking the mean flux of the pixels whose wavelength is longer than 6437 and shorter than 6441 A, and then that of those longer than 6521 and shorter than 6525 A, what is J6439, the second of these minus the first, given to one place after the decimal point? -1.1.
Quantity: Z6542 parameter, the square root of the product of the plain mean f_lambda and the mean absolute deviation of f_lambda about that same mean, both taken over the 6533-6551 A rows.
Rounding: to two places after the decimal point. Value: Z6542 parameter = 2.10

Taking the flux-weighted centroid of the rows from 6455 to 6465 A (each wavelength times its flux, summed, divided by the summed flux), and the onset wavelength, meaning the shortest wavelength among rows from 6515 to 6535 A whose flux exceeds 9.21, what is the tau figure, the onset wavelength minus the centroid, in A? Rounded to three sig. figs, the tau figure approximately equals 56.0 A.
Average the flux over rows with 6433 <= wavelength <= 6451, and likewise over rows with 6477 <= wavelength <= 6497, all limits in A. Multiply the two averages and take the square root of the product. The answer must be 9.57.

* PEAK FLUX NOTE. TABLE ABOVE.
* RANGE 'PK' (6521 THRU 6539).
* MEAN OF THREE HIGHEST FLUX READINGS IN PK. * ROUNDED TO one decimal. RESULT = 10.2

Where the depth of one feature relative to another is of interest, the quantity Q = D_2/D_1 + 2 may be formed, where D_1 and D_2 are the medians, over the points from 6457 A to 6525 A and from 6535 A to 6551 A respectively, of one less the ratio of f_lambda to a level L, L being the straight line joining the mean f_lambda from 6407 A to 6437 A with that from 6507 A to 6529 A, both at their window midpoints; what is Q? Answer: 5.3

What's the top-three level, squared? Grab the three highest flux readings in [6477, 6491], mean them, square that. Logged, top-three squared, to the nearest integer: 129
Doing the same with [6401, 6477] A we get 111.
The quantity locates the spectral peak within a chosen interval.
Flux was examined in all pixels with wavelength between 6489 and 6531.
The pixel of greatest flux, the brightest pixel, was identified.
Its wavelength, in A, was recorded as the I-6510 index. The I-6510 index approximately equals 6506 A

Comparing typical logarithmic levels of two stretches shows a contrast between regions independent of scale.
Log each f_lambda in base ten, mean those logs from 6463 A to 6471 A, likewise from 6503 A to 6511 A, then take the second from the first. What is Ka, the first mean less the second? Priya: -0.045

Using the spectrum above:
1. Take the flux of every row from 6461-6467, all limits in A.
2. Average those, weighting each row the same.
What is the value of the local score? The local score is 9.6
